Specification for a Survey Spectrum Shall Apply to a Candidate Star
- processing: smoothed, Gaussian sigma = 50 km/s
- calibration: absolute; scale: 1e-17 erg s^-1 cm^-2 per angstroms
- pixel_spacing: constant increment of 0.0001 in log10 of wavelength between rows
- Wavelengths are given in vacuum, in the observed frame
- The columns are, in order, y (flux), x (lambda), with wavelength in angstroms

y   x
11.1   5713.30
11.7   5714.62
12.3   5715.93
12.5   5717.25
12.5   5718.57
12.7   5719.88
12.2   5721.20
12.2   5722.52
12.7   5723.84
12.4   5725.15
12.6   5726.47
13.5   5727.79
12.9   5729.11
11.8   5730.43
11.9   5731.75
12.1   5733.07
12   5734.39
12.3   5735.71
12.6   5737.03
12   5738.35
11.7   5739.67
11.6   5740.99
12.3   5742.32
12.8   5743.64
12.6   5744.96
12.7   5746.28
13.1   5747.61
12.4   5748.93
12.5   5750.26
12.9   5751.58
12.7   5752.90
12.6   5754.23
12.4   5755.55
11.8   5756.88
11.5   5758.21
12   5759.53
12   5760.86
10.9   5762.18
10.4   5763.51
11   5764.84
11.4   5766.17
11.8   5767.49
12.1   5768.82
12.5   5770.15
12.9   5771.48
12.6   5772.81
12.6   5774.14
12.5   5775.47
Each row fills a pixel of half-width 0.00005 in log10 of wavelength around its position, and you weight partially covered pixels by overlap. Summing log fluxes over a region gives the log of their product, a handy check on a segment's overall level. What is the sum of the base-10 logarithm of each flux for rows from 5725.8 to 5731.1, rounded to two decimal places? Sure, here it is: 4.41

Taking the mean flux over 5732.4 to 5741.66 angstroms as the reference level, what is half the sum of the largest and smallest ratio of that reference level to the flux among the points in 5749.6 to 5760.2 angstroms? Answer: 0.99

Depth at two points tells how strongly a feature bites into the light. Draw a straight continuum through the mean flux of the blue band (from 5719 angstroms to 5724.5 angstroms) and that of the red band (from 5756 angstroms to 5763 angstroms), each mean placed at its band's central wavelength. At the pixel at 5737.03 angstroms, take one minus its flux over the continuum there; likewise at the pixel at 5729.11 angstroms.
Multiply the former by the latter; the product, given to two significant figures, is 0.0019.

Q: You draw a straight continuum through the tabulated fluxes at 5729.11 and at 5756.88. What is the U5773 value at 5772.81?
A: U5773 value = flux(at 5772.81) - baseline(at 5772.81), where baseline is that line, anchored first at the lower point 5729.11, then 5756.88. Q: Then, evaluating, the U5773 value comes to 1.4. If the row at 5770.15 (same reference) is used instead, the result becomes 1.2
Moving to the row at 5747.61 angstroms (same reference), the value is 0.9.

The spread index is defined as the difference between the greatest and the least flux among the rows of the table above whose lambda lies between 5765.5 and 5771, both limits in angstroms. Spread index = 1.10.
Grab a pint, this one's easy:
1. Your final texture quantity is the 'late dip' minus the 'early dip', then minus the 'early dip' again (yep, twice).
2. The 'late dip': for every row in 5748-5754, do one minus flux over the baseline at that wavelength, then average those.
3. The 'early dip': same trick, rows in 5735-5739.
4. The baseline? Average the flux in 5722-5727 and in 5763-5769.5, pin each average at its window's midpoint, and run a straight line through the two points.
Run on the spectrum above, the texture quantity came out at -0.05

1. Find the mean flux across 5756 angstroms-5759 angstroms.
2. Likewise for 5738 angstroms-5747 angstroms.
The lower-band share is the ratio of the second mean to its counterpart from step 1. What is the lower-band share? 1.05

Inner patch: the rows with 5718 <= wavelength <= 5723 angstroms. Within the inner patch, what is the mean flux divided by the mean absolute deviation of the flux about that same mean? 62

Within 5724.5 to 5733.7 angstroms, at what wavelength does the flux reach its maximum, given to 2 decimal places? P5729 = 5727.79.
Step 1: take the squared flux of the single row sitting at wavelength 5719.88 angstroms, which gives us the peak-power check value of 161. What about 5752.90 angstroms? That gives 161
